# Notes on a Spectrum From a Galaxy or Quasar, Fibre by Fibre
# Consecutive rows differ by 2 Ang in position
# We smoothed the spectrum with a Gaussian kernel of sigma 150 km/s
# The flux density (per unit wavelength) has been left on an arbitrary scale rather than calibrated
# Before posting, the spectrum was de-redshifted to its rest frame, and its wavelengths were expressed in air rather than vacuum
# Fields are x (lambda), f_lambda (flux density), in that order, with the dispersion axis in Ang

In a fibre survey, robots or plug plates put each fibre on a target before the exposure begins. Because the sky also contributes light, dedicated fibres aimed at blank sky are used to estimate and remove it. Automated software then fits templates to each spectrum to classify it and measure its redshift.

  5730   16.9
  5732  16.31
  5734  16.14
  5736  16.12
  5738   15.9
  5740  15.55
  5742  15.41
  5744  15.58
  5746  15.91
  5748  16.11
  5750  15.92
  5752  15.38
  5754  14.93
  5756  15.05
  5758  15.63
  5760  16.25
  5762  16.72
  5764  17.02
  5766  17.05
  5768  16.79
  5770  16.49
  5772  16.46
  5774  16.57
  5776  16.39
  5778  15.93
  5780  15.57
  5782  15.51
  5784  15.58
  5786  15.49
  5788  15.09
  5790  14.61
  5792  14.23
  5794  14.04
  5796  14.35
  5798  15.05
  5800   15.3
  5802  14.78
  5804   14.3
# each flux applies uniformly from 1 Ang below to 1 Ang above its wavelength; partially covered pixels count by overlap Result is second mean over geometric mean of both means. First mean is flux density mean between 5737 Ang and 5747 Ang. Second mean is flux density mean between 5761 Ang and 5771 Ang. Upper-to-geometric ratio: 1.04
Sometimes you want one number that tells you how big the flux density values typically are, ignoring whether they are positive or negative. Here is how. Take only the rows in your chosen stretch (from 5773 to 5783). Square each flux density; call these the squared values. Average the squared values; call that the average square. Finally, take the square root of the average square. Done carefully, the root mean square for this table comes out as 16.0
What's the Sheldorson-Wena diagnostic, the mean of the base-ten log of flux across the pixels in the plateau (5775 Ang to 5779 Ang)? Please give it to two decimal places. 1.21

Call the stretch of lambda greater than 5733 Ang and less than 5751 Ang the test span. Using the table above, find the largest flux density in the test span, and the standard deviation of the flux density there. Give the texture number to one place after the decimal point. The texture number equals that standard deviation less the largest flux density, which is -15.9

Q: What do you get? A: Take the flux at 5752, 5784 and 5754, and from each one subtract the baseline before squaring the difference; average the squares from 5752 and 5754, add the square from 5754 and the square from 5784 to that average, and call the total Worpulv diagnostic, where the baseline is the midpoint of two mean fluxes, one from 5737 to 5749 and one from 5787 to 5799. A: 0.3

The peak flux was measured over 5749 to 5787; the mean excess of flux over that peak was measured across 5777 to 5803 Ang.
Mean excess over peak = -2.0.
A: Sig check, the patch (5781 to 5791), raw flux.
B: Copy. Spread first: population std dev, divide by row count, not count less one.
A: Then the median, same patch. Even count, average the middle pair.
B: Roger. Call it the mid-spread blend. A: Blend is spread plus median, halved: 7.93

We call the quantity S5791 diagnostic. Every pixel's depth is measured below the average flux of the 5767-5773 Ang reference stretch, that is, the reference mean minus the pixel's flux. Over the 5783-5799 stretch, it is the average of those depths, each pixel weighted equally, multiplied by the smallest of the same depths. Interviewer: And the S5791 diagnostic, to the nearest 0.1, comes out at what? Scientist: 1.8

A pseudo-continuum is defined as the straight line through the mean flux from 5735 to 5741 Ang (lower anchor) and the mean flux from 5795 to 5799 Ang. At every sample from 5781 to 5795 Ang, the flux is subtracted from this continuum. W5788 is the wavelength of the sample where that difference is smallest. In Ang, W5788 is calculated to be 5784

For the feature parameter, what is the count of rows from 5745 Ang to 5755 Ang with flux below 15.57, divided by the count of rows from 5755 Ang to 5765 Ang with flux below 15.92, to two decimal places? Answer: 1.00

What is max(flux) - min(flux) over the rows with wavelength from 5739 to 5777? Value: 2.1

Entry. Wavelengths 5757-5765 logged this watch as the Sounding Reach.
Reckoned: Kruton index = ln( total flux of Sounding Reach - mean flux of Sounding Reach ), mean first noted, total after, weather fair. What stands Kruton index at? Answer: 3.90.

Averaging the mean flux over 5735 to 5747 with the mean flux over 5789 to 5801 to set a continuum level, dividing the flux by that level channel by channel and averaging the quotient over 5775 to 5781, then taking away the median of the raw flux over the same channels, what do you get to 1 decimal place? -14.9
